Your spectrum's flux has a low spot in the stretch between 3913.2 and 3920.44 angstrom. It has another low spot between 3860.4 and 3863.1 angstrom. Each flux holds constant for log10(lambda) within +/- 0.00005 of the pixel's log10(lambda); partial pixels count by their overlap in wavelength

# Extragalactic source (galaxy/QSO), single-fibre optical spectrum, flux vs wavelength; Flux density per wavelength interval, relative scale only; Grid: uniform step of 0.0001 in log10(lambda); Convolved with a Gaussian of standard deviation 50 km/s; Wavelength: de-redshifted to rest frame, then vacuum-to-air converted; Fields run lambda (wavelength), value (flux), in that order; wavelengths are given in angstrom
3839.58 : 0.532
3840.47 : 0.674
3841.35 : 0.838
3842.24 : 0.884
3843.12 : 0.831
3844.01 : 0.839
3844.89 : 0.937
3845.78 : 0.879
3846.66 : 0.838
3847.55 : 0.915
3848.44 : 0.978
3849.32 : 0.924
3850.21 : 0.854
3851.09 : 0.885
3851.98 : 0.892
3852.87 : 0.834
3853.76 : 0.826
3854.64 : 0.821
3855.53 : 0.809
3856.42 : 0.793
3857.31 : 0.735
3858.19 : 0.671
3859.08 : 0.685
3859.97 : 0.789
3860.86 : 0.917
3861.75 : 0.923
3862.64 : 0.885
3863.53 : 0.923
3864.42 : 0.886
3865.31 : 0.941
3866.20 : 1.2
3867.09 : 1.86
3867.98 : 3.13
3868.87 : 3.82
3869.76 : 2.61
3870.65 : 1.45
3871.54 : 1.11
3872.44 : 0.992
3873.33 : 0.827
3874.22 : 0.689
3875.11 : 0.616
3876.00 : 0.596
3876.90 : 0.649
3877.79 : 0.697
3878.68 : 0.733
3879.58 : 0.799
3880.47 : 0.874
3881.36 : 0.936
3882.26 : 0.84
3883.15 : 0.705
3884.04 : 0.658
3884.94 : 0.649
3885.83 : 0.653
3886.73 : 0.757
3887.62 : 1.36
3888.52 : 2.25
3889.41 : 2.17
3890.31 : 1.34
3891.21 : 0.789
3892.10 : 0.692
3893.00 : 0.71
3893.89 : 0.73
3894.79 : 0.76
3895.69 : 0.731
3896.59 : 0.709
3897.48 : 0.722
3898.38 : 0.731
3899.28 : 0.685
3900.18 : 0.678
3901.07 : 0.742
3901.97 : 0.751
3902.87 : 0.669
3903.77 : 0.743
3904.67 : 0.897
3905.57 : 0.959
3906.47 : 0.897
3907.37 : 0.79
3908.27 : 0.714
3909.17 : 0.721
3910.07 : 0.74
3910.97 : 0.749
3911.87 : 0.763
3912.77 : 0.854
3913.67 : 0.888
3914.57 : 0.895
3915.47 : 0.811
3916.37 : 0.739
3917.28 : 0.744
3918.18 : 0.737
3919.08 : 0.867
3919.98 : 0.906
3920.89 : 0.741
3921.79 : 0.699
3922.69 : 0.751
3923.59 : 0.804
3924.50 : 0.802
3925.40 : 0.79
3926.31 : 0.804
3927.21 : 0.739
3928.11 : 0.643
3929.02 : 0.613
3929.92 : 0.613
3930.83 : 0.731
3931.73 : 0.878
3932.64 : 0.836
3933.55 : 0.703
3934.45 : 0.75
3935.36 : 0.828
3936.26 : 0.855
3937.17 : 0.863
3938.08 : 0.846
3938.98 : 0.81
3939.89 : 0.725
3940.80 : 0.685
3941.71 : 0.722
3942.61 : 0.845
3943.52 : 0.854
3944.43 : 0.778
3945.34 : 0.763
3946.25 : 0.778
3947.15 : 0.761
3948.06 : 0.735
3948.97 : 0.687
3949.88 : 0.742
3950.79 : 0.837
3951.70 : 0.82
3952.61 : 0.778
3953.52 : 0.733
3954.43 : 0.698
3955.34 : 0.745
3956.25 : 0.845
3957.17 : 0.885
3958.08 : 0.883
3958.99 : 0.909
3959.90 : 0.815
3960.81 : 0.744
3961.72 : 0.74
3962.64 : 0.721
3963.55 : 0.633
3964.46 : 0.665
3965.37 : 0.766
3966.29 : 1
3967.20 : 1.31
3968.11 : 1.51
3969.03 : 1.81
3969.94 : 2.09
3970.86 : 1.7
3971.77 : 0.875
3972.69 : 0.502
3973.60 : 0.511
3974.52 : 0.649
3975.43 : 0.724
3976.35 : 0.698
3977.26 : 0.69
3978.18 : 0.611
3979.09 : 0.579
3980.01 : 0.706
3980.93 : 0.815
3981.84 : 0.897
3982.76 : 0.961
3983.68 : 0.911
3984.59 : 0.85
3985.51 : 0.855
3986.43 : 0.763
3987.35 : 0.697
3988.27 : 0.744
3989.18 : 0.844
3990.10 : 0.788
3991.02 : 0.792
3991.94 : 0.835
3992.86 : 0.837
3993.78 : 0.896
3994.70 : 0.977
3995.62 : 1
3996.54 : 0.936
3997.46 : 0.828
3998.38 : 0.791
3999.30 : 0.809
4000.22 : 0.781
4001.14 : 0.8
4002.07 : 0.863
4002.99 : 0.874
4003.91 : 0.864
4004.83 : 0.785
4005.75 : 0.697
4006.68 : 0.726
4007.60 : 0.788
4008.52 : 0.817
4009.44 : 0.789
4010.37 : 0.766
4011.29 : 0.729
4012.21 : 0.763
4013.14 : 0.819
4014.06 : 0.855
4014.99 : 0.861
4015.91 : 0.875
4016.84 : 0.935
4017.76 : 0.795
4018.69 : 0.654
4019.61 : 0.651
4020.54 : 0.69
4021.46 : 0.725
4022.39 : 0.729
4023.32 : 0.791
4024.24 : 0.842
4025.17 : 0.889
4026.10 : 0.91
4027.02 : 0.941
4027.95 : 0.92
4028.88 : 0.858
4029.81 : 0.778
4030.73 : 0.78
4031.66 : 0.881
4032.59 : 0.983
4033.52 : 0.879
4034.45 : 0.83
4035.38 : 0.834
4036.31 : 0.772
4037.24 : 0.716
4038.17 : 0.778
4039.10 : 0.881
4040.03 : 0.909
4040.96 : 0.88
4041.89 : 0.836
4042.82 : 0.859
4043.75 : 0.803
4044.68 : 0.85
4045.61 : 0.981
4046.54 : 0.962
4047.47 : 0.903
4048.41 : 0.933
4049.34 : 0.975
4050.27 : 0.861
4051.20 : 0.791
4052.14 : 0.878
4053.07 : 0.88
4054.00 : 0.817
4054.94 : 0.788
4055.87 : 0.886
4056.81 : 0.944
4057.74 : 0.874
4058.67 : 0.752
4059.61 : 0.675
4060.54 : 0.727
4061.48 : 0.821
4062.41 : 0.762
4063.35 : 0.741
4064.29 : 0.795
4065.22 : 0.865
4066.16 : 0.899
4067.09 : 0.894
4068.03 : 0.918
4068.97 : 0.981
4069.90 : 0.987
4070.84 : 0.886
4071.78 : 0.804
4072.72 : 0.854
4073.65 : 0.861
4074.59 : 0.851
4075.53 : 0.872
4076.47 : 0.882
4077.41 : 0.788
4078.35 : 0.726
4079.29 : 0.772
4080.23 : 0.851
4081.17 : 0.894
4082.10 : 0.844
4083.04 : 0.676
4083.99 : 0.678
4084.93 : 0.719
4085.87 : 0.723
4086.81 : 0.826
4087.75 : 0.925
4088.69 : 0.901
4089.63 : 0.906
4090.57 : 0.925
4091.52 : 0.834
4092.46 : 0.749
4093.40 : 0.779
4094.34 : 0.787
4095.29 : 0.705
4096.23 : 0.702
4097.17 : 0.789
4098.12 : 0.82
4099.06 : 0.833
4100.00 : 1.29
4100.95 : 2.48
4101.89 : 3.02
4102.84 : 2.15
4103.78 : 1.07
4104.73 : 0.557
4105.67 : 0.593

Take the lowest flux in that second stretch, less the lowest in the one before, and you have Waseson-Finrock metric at 0.15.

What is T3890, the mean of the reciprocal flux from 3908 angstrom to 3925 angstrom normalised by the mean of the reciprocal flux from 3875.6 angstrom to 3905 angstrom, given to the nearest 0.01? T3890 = 1.00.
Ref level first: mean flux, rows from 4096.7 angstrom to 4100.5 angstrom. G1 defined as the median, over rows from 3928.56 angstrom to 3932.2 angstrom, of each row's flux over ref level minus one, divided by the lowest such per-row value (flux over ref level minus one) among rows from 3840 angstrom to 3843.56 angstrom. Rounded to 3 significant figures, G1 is 1.01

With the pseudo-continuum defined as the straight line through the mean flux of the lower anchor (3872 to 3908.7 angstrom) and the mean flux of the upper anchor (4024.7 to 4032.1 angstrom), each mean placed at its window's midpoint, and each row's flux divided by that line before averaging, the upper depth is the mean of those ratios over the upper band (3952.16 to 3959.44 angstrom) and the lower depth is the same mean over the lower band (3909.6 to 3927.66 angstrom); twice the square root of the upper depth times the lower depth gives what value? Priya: 1.87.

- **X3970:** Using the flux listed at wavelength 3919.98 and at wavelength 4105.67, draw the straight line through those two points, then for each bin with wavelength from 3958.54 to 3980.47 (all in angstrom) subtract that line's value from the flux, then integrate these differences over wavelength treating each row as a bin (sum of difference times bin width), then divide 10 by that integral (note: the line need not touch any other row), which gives 5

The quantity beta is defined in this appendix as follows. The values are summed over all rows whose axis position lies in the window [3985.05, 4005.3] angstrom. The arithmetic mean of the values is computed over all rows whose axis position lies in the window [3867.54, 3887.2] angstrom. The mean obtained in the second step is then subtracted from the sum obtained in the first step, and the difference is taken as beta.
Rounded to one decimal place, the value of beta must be 17.2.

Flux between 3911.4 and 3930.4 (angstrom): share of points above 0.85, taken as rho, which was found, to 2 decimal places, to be 0.24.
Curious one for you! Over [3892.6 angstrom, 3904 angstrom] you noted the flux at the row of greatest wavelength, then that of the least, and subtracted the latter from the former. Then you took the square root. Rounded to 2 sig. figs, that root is 0.18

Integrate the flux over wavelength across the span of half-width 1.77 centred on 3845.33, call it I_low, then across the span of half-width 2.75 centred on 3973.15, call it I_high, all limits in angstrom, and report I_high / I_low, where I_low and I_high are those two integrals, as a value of 1.5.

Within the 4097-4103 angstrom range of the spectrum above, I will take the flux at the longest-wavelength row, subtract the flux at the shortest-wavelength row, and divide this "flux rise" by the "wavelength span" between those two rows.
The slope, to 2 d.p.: 0.24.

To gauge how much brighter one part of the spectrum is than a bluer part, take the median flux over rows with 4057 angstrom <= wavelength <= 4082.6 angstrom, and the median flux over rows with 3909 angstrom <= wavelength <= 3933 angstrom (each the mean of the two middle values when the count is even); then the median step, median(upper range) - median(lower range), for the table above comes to 0.10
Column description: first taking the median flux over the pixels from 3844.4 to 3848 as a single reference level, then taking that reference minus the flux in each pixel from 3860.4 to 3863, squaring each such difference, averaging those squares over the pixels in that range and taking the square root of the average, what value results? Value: 0.020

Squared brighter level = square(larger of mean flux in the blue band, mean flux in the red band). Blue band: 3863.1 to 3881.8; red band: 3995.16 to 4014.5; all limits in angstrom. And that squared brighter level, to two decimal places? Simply 1.57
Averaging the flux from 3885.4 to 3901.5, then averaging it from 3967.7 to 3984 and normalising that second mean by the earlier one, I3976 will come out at 1.00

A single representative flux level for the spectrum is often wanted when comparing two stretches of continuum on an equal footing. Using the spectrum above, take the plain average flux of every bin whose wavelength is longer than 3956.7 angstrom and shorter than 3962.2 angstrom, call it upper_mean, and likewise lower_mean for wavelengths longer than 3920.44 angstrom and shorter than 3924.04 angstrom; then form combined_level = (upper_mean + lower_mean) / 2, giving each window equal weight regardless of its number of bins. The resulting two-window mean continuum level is 0.79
